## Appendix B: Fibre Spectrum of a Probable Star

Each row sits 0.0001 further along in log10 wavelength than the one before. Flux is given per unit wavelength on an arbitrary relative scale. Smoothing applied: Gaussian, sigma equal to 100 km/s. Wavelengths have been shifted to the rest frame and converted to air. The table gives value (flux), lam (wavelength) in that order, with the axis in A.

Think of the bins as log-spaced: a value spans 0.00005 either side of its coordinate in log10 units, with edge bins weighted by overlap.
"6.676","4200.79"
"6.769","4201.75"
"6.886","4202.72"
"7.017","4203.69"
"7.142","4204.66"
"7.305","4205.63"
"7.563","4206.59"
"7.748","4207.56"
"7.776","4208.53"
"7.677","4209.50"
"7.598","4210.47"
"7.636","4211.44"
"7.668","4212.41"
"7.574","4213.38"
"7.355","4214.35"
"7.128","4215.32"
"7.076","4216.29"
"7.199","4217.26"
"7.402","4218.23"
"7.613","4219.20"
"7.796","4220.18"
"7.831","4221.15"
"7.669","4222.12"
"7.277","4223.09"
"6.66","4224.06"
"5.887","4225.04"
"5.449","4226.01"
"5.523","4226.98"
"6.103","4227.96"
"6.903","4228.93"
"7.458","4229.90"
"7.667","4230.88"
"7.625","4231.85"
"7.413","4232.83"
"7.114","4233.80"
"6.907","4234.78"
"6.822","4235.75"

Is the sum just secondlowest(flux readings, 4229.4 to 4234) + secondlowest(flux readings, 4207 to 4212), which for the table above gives 15.0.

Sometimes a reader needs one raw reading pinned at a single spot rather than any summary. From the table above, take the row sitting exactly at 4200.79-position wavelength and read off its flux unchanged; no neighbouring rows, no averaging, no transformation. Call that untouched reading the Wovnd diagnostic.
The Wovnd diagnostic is 6.676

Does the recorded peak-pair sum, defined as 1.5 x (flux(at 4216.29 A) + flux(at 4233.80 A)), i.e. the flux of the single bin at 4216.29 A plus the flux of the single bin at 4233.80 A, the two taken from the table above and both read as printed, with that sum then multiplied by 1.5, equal 21.3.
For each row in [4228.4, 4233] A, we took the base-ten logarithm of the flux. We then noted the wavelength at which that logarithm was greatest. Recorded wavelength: 4230.88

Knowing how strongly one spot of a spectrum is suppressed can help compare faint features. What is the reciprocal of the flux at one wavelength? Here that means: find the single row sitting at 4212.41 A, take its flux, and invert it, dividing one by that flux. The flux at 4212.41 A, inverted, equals 0.130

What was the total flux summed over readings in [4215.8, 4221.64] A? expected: 44.9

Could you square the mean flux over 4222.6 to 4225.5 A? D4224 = 44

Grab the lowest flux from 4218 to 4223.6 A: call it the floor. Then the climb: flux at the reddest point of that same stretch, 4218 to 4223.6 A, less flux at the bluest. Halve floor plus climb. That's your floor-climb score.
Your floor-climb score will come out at 3.58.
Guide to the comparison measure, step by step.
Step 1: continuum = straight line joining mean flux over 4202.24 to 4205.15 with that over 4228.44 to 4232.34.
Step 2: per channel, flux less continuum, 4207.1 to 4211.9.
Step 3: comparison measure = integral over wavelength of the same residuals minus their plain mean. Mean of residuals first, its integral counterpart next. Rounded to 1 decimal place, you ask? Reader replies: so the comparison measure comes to 2.3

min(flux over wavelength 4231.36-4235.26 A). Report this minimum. 6.907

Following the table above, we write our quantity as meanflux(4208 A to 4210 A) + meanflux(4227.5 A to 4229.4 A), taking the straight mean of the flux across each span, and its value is 14.2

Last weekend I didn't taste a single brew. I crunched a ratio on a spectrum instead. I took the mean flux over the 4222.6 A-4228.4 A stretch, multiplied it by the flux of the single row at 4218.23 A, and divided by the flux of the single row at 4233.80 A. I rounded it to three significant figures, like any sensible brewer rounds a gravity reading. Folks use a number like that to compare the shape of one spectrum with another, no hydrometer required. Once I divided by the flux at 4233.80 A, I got 6.40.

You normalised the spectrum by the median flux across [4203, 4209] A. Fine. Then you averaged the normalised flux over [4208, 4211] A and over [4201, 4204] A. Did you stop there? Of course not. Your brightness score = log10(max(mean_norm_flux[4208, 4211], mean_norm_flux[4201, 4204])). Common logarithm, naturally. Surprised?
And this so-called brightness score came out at 0.014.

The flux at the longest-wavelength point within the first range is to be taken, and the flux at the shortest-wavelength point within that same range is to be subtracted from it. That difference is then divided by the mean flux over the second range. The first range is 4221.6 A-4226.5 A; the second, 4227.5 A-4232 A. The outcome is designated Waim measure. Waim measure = -0.31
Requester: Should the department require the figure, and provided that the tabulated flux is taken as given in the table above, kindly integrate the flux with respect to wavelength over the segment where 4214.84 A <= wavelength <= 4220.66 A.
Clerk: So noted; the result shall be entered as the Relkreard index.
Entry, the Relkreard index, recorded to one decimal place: 42.9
